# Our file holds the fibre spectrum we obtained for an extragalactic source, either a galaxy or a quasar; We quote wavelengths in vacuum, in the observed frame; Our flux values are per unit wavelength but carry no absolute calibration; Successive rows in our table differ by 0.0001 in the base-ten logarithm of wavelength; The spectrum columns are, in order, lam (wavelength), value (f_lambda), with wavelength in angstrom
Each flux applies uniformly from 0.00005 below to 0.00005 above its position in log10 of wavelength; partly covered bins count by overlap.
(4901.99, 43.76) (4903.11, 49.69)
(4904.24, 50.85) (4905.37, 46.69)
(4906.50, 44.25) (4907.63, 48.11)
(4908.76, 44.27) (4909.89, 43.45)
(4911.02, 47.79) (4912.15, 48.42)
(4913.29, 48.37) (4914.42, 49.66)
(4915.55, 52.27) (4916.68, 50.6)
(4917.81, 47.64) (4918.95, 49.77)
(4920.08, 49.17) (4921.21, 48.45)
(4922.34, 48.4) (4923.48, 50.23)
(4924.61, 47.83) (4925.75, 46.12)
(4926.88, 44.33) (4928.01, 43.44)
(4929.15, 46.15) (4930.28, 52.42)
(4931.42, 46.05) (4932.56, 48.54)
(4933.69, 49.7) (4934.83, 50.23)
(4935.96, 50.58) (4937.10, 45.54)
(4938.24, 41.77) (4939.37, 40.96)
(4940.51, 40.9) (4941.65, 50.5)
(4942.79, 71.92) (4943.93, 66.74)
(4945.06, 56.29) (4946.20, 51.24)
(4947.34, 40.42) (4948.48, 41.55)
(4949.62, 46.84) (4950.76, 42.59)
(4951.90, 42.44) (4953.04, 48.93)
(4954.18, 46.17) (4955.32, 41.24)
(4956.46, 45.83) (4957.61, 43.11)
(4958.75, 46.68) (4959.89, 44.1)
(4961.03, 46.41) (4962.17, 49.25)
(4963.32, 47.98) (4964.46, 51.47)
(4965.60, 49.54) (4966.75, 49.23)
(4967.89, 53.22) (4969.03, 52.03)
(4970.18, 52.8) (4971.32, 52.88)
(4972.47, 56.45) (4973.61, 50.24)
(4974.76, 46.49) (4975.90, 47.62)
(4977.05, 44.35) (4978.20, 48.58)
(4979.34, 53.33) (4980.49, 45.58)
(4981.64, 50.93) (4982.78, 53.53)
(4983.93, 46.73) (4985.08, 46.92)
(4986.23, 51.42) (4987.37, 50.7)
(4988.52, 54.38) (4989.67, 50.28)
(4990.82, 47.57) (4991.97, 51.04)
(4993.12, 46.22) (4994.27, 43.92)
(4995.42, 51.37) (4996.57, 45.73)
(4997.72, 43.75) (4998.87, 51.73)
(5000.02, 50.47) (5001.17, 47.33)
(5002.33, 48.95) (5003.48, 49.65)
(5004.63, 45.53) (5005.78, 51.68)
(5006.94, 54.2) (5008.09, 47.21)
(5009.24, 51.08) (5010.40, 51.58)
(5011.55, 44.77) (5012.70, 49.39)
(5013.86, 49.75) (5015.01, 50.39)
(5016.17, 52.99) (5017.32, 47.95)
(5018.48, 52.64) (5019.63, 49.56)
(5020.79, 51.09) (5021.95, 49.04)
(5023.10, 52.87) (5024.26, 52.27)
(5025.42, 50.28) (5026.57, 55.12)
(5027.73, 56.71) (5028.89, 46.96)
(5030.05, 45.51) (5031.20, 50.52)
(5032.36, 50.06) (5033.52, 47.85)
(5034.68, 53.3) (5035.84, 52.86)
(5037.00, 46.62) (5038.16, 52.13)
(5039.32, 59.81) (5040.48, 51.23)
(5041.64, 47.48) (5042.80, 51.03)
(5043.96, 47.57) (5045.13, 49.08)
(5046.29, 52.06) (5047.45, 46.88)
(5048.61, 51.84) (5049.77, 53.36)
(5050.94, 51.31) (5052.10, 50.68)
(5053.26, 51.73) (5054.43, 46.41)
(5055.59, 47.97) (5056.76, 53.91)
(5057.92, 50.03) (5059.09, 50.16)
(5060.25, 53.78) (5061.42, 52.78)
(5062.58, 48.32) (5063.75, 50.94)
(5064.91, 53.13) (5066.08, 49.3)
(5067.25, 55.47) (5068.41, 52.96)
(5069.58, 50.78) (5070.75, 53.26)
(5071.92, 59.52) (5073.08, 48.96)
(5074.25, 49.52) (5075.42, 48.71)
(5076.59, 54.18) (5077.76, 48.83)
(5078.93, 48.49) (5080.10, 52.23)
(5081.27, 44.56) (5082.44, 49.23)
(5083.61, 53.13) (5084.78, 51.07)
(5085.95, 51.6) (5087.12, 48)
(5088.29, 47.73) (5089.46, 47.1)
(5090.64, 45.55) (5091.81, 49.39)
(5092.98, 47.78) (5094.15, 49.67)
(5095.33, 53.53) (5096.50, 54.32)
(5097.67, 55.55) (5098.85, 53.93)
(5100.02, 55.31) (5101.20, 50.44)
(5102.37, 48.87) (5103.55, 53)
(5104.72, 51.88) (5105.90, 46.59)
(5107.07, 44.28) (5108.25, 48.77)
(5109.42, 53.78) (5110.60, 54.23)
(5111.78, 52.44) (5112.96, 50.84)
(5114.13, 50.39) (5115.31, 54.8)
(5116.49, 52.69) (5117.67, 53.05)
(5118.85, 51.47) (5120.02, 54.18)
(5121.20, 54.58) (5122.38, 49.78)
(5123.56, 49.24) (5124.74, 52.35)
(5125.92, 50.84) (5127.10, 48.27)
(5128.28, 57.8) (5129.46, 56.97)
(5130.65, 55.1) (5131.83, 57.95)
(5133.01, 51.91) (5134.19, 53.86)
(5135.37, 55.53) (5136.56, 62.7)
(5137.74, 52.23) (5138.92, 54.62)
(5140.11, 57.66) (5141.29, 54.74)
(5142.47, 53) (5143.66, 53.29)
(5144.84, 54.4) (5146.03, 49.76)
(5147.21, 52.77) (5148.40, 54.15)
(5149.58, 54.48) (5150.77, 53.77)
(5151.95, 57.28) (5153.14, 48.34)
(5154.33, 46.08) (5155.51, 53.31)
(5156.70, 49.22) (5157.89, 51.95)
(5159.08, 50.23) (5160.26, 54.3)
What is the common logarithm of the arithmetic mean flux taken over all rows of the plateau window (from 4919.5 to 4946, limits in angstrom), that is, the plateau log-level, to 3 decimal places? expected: 1.694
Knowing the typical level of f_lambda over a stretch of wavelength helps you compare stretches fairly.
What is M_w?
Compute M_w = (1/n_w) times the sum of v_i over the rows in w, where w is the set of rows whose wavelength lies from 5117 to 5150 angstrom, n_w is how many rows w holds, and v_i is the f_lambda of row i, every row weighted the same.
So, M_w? 53.8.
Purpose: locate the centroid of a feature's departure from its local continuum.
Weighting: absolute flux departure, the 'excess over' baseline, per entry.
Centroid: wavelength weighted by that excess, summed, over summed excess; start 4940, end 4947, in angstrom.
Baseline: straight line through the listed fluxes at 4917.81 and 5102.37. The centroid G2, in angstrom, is 4943.3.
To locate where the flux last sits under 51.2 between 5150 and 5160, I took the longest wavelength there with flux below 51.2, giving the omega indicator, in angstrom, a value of 5159.08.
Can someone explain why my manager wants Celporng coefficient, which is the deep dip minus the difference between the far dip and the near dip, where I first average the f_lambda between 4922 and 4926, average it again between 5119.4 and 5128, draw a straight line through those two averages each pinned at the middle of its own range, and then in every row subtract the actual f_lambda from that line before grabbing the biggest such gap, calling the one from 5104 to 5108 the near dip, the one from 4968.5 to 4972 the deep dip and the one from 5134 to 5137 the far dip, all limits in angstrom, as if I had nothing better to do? 6.0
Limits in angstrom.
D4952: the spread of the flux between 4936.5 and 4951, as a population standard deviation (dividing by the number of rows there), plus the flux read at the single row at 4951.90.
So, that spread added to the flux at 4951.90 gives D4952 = 52.3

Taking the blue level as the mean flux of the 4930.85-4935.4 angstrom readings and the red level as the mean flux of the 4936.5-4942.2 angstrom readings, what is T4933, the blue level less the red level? 5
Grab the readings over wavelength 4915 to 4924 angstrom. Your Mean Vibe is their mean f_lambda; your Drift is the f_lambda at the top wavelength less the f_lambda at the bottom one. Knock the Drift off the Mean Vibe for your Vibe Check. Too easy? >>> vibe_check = 51.6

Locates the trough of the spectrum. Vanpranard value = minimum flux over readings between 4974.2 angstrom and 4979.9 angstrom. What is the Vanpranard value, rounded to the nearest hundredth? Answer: 44.35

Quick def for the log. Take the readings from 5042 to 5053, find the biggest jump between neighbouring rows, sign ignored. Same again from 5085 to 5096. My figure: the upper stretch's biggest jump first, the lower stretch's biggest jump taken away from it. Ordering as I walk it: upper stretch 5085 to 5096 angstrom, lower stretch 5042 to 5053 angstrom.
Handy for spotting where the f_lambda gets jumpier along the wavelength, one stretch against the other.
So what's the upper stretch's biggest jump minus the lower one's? -1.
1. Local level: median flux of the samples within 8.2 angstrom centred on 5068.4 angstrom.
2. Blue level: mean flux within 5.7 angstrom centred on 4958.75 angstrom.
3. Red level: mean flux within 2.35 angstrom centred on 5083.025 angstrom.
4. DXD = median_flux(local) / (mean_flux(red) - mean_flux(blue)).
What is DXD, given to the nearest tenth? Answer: 8.9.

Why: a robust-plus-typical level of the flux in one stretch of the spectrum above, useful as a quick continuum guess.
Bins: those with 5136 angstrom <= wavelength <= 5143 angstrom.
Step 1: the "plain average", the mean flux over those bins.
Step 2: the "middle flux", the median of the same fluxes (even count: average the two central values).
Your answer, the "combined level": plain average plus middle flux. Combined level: 111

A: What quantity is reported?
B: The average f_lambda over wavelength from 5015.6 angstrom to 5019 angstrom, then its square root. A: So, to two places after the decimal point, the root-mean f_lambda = 7.15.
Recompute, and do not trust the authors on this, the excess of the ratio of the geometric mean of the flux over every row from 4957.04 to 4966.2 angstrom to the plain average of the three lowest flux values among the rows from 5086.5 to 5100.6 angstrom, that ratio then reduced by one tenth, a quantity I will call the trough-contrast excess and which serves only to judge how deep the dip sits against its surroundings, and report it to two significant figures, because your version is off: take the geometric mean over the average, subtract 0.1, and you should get 0.91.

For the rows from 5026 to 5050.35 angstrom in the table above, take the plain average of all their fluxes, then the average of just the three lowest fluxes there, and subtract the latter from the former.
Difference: 4.5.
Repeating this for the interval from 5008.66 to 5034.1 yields 4.6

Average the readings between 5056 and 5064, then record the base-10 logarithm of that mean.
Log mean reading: 1.71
